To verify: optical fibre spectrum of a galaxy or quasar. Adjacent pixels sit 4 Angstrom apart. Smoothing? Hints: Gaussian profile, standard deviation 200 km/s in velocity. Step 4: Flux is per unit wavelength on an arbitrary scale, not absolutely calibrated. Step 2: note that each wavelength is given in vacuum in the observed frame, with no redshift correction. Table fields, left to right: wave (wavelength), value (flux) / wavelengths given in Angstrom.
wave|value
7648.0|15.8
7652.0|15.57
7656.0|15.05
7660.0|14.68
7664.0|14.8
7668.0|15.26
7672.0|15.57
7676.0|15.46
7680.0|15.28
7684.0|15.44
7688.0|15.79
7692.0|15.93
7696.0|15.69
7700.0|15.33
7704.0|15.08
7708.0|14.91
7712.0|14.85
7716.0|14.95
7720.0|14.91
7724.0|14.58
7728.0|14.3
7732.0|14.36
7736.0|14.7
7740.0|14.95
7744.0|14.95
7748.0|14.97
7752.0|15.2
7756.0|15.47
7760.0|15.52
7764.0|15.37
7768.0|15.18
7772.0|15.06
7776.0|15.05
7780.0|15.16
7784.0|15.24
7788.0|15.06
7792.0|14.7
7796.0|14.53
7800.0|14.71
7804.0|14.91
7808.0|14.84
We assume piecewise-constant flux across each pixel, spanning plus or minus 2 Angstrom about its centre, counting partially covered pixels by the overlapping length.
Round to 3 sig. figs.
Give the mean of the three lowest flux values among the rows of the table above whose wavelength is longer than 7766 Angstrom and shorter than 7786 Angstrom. 15.1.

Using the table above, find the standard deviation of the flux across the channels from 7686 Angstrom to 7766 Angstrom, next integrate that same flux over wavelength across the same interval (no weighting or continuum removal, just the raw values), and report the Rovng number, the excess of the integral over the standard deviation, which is 1207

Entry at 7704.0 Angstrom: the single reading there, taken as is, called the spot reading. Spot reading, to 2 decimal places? 15.08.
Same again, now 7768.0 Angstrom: 15.18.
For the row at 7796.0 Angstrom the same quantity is 14.53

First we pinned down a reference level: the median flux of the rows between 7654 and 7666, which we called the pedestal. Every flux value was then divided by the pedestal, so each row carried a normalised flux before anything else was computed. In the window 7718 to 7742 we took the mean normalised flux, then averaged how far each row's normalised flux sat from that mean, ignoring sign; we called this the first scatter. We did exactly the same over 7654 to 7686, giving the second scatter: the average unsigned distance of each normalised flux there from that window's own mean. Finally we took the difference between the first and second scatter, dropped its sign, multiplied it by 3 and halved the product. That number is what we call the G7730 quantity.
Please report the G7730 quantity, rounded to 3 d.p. 0.004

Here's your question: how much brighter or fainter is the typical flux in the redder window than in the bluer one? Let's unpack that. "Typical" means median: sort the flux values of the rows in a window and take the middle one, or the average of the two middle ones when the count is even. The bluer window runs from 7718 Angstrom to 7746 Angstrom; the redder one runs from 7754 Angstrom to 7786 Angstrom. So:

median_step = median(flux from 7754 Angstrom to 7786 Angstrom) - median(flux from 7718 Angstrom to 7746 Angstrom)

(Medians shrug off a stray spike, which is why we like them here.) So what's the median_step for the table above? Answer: 0.5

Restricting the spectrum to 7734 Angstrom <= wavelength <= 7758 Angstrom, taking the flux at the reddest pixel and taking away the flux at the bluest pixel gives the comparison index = 0.8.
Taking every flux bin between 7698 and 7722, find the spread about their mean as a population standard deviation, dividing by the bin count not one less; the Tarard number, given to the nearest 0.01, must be 0.16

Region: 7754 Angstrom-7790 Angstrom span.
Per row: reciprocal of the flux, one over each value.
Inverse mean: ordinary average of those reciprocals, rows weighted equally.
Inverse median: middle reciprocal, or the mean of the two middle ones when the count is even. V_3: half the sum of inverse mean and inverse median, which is 0.0658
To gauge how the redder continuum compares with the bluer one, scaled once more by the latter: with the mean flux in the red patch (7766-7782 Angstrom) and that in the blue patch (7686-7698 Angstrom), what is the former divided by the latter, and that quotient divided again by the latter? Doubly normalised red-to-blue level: 0.0605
